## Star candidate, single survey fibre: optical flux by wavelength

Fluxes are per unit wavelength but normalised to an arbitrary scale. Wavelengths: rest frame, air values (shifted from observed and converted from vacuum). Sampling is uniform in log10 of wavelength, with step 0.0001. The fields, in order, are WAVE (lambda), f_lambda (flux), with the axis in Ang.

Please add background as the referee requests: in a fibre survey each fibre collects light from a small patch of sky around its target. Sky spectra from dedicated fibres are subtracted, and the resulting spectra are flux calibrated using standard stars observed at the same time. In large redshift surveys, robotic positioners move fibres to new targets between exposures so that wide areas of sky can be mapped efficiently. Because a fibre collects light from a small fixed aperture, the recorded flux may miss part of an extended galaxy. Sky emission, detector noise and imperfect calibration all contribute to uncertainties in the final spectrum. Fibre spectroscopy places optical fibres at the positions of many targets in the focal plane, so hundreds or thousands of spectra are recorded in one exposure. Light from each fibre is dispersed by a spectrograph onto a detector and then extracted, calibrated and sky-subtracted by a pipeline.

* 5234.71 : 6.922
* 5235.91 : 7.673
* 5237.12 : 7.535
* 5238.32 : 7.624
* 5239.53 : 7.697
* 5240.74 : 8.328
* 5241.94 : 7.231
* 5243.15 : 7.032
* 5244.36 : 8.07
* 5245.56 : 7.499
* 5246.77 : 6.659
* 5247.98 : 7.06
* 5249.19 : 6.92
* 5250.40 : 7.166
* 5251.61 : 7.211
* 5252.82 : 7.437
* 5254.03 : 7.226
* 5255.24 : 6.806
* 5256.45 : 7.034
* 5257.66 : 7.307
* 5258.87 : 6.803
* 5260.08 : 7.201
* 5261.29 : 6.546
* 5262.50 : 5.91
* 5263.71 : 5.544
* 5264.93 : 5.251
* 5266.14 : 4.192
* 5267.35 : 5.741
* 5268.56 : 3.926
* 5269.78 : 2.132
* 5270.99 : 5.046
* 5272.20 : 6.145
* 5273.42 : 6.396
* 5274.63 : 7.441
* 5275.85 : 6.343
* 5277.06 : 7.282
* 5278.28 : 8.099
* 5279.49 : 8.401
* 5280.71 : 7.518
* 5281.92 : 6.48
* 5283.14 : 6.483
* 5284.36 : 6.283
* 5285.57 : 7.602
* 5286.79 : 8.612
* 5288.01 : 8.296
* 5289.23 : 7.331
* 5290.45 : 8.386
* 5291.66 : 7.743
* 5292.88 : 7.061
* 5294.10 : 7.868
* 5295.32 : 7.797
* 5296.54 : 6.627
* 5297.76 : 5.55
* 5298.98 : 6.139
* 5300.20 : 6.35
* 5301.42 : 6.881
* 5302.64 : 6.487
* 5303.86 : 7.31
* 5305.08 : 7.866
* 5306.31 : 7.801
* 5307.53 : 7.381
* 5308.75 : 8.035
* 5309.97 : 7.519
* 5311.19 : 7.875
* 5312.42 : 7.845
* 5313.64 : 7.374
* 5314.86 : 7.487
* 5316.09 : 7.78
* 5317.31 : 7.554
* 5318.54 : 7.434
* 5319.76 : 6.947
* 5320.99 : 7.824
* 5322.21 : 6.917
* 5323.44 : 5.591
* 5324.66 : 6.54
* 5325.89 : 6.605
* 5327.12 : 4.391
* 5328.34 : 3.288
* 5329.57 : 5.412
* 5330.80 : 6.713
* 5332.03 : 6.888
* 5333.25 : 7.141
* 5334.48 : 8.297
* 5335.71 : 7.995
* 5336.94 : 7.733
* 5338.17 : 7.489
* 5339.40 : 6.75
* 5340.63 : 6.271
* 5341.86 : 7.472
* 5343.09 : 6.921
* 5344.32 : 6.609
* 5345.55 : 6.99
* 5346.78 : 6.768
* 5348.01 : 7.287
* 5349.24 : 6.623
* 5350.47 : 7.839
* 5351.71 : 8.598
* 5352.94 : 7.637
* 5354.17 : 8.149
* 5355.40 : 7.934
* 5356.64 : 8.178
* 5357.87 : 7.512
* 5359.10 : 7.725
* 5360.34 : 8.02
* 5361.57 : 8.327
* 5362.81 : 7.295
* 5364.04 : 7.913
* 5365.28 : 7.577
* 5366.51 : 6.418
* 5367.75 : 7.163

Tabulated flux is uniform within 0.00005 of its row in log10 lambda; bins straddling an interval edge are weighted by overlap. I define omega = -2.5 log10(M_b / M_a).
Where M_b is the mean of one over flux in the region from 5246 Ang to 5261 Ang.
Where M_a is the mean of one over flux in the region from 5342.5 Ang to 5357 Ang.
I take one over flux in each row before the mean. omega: -0.05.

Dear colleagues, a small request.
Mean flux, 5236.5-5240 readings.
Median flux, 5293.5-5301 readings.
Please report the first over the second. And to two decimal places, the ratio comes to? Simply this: 1.17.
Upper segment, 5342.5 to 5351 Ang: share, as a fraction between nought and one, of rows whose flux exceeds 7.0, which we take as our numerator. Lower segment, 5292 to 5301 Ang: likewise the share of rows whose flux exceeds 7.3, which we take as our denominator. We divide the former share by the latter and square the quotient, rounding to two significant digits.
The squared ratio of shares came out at 1.0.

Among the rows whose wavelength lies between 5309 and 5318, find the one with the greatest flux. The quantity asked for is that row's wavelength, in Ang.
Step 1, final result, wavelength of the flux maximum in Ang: 5311.19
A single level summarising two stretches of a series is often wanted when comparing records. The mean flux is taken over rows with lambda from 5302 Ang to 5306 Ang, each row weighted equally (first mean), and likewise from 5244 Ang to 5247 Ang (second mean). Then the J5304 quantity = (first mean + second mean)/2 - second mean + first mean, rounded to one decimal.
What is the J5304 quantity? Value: 7.1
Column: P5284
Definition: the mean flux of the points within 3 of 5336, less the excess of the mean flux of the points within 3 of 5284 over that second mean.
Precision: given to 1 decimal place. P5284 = 8.4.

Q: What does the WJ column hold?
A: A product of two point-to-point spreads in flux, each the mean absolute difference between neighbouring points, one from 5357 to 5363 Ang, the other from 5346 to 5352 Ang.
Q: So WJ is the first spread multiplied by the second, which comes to 0.36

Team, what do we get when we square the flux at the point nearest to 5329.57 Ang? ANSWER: 29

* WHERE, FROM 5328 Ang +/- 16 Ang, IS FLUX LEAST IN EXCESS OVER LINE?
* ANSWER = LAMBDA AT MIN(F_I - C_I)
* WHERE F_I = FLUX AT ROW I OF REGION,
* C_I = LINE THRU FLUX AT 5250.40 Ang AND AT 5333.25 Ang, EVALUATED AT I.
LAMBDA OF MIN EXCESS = 5328.34 Ang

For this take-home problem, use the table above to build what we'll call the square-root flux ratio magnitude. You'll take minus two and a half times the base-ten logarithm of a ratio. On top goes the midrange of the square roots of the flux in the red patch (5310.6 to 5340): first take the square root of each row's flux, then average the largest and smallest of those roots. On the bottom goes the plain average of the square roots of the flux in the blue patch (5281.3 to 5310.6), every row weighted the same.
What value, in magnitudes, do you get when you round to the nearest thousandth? 0.147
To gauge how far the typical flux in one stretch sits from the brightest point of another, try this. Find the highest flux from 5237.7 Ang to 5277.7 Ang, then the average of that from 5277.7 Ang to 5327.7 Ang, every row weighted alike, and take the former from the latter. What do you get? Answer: -1.11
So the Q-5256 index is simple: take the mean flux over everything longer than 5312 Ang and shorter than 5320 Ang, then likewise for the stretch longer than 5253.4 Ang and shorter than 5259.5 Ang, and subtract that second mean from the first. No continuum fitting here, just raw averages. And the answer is 0.5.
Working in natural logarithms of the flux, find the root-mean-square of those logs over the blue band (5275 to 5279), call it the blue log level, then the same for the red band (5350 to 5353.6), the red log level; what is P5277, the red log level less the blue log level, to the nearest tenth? 0.1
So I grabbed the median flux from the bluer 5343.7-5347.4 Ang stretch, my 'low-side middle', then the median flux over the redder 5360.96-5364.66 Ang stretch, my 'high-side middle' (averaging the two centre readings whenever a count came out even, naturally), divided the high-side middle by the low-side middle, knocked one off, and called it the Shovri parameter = 0.17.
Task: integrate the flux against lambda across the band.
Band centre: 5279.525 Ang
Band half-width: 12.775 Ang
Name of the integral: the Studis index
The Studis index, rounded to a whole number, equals 172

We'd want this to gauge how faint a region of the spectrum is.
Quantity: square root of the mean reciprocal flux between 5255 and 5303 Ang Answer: 0.401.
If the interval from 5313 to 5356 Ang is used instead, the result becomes 0.384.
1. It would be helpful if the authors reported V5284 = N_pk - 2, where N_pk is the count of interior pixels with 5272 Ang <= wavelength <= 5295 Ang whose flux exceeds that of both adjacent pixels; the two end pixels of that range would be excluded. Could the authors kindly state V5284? 3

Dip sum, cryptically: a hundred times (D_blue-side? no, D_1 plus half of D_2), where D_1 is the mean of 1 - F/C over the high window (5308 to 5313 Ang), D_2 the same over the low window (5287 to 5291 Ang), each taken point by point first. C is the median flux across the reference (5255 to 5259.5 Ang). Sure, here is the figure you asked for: -21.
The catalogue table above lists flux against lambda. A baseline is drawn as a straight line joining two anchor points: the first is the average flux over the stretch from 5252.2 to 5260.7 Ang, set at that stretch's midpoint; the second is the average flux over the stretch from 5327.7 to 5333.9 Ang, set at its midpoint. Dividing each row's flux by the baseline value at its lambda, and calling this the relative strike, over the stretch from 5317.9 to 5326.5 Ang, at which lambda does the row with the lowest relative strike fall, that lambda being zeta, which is 5323.44 Ang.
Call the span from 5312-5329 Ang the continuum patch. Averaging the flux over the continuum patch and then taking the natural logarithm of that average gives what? 1.90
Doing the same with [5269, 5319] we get 1.96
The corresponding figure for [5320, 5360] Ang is 1.95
